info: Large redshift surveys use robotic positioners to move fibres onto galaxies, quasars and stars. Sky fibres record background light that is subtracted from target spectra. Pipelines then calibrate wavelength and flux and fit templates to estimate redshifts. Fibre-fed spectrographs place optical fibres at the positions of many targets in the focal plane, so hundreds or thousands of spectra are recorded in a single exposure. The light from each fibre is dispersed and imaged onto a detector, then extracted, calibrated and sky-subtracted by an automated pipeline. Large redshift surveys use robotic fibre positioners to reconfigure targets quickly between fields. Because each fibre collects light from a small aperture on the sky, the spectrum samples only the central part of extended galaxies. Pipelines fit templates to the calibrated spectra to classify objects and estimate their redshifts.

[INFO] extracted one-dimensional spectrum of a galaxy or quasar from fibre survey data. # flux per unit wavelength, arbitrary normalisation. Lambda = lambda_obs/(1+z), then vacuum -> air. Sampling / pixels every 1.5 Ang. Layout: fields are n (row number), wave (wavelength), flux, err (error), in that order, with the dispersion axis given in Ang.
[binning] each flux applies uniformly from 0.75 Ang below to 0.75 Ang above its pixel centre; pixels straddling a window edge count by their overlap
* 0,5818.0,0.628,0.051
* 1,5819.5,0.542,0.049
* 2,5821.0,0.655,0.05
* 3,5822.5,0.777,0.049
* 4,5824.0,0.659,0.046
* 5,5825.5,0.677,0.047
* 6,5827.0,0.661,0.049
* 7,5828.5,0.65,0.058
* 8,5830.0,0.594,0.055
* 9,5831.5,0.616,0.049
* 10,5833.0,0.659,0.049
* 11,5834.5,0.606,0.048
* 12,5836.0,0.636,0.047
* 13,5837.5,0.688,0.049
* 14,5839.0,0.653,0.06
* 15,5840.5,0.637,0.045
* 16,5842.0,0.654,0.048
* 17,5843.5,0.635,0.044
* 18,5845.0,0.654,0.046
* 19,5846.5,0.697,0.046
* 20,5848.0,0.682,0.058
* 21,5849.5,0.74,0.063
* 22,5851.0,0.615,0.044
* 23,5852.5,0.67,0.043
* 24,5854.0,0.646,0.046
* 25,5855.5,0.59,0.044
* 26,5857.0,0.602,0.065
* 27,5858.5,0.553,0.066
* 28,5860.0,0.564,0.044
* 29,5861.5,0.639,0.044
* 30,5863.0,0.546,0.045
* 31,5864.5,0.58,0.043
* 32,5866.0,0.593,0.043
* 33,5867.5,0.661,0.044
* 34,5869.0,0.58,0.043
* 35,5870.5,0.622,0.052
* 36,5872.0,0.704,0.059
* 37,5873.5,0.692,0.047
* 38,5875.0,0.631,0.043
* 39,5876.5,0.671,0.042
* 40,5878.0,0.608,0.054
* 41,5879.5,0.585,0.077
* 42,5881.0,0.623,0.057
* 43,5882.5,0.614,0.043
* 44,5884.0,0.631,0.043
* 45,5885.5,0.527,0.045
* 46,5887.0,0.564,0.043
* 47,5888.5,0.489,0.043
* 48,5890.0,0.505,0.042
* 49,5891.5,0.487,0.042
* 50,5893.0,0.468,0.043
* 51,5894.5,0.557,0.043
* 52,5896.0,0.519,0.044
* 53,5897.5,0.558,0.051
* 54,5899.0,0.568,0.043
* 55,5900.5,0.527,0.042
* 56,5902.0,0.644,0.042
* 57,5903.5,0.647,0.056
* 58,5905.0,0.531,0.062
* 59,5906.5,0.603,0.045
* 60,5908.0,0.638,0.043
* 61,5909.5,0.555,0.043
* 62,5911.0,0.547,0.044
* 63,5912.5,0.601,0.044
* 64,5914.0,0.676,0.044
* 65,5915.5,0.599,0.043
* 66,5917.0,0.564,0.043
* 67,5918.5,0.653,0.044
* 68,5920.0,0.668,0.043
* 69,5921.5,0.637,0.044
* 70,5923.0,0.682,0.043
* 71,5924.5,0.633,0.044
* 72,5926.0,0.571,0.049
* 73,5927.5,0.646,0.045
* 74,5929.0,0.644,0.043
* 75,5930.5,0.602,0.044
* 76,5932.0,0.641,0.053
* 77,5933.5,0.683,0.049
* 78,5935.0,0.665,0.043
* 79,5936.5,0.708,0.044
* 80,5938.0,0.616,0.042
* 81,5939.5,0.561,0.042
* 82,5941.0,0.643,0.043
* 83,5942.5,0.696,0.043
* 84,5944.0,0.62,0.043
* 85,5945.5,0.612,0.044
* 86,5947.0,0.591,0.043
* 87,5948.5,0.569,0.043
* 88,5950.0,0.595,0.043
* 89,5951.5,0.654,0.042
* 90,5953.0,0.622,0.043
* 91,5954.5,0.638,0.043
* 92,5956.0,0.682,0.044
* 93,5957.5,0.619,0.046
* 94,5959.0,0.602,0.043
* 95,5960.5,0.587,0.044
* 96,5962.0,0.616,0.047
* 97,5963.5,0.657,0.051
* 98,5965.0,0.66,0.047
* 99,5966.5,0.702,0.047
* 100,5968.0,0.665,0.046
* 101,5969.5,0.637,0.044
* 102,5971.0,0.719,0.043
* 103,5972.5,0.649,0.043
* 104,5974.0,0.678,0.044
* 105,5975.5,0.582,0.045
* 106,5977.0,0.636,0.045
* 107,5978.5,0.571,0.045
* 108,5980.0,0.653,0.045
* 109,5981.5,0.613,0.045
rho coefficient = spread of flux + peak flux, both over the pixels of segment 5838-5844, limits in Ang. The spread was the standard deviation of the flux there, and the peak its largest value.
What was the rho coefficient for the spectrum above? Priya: 0.66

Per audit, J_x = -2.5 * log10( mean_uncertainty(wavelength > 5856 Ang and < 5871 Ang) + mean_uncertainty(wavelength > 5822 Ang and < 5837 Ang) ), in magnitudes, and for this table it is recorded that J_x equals 2.52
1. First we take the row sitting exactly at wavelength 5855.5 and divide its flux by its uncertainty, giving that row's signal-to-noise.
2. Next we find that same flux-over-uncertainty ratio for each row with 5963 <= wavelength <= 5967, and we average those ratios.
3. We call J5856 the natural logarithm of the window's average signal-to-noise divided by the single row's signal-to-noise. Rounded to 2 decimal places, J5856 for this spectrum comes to 0.04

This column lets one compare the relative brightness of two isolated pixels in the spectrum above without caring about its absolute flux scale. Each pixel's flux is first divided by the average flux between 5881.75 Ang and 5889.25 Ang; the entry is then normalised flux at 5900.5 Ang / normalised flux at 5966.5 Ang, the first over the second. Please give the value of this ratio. 0.75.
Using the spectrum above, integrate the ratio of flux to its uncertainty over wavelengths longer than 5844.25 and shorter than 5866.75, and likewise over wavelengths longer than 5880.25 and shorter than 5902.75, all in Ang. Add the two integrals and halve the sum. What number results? 286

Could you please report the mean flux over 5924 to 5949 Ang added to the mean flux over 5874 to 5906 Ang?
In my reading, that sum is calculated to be 1.20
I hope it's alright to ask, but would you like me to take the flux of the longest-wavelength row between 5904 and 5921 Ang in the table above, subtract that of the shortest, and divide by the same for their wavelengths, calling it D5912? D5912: 0.009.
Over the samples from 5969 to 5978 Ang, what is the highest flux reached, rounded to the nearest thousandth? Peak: 0.719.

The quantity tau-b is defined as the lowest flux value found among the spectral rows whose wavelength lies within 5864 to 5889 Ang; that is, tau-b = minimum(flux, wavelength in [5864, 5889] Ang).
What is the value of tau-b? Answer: 0.489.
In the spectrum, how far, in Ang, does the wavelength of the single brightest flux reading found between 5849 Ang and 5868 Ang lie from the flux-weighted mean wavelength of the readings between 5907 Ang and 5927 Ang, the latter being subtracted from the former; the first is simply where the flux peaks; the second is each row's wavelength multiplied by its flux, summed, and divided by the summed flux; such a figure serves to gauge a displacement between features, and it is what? -67.6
